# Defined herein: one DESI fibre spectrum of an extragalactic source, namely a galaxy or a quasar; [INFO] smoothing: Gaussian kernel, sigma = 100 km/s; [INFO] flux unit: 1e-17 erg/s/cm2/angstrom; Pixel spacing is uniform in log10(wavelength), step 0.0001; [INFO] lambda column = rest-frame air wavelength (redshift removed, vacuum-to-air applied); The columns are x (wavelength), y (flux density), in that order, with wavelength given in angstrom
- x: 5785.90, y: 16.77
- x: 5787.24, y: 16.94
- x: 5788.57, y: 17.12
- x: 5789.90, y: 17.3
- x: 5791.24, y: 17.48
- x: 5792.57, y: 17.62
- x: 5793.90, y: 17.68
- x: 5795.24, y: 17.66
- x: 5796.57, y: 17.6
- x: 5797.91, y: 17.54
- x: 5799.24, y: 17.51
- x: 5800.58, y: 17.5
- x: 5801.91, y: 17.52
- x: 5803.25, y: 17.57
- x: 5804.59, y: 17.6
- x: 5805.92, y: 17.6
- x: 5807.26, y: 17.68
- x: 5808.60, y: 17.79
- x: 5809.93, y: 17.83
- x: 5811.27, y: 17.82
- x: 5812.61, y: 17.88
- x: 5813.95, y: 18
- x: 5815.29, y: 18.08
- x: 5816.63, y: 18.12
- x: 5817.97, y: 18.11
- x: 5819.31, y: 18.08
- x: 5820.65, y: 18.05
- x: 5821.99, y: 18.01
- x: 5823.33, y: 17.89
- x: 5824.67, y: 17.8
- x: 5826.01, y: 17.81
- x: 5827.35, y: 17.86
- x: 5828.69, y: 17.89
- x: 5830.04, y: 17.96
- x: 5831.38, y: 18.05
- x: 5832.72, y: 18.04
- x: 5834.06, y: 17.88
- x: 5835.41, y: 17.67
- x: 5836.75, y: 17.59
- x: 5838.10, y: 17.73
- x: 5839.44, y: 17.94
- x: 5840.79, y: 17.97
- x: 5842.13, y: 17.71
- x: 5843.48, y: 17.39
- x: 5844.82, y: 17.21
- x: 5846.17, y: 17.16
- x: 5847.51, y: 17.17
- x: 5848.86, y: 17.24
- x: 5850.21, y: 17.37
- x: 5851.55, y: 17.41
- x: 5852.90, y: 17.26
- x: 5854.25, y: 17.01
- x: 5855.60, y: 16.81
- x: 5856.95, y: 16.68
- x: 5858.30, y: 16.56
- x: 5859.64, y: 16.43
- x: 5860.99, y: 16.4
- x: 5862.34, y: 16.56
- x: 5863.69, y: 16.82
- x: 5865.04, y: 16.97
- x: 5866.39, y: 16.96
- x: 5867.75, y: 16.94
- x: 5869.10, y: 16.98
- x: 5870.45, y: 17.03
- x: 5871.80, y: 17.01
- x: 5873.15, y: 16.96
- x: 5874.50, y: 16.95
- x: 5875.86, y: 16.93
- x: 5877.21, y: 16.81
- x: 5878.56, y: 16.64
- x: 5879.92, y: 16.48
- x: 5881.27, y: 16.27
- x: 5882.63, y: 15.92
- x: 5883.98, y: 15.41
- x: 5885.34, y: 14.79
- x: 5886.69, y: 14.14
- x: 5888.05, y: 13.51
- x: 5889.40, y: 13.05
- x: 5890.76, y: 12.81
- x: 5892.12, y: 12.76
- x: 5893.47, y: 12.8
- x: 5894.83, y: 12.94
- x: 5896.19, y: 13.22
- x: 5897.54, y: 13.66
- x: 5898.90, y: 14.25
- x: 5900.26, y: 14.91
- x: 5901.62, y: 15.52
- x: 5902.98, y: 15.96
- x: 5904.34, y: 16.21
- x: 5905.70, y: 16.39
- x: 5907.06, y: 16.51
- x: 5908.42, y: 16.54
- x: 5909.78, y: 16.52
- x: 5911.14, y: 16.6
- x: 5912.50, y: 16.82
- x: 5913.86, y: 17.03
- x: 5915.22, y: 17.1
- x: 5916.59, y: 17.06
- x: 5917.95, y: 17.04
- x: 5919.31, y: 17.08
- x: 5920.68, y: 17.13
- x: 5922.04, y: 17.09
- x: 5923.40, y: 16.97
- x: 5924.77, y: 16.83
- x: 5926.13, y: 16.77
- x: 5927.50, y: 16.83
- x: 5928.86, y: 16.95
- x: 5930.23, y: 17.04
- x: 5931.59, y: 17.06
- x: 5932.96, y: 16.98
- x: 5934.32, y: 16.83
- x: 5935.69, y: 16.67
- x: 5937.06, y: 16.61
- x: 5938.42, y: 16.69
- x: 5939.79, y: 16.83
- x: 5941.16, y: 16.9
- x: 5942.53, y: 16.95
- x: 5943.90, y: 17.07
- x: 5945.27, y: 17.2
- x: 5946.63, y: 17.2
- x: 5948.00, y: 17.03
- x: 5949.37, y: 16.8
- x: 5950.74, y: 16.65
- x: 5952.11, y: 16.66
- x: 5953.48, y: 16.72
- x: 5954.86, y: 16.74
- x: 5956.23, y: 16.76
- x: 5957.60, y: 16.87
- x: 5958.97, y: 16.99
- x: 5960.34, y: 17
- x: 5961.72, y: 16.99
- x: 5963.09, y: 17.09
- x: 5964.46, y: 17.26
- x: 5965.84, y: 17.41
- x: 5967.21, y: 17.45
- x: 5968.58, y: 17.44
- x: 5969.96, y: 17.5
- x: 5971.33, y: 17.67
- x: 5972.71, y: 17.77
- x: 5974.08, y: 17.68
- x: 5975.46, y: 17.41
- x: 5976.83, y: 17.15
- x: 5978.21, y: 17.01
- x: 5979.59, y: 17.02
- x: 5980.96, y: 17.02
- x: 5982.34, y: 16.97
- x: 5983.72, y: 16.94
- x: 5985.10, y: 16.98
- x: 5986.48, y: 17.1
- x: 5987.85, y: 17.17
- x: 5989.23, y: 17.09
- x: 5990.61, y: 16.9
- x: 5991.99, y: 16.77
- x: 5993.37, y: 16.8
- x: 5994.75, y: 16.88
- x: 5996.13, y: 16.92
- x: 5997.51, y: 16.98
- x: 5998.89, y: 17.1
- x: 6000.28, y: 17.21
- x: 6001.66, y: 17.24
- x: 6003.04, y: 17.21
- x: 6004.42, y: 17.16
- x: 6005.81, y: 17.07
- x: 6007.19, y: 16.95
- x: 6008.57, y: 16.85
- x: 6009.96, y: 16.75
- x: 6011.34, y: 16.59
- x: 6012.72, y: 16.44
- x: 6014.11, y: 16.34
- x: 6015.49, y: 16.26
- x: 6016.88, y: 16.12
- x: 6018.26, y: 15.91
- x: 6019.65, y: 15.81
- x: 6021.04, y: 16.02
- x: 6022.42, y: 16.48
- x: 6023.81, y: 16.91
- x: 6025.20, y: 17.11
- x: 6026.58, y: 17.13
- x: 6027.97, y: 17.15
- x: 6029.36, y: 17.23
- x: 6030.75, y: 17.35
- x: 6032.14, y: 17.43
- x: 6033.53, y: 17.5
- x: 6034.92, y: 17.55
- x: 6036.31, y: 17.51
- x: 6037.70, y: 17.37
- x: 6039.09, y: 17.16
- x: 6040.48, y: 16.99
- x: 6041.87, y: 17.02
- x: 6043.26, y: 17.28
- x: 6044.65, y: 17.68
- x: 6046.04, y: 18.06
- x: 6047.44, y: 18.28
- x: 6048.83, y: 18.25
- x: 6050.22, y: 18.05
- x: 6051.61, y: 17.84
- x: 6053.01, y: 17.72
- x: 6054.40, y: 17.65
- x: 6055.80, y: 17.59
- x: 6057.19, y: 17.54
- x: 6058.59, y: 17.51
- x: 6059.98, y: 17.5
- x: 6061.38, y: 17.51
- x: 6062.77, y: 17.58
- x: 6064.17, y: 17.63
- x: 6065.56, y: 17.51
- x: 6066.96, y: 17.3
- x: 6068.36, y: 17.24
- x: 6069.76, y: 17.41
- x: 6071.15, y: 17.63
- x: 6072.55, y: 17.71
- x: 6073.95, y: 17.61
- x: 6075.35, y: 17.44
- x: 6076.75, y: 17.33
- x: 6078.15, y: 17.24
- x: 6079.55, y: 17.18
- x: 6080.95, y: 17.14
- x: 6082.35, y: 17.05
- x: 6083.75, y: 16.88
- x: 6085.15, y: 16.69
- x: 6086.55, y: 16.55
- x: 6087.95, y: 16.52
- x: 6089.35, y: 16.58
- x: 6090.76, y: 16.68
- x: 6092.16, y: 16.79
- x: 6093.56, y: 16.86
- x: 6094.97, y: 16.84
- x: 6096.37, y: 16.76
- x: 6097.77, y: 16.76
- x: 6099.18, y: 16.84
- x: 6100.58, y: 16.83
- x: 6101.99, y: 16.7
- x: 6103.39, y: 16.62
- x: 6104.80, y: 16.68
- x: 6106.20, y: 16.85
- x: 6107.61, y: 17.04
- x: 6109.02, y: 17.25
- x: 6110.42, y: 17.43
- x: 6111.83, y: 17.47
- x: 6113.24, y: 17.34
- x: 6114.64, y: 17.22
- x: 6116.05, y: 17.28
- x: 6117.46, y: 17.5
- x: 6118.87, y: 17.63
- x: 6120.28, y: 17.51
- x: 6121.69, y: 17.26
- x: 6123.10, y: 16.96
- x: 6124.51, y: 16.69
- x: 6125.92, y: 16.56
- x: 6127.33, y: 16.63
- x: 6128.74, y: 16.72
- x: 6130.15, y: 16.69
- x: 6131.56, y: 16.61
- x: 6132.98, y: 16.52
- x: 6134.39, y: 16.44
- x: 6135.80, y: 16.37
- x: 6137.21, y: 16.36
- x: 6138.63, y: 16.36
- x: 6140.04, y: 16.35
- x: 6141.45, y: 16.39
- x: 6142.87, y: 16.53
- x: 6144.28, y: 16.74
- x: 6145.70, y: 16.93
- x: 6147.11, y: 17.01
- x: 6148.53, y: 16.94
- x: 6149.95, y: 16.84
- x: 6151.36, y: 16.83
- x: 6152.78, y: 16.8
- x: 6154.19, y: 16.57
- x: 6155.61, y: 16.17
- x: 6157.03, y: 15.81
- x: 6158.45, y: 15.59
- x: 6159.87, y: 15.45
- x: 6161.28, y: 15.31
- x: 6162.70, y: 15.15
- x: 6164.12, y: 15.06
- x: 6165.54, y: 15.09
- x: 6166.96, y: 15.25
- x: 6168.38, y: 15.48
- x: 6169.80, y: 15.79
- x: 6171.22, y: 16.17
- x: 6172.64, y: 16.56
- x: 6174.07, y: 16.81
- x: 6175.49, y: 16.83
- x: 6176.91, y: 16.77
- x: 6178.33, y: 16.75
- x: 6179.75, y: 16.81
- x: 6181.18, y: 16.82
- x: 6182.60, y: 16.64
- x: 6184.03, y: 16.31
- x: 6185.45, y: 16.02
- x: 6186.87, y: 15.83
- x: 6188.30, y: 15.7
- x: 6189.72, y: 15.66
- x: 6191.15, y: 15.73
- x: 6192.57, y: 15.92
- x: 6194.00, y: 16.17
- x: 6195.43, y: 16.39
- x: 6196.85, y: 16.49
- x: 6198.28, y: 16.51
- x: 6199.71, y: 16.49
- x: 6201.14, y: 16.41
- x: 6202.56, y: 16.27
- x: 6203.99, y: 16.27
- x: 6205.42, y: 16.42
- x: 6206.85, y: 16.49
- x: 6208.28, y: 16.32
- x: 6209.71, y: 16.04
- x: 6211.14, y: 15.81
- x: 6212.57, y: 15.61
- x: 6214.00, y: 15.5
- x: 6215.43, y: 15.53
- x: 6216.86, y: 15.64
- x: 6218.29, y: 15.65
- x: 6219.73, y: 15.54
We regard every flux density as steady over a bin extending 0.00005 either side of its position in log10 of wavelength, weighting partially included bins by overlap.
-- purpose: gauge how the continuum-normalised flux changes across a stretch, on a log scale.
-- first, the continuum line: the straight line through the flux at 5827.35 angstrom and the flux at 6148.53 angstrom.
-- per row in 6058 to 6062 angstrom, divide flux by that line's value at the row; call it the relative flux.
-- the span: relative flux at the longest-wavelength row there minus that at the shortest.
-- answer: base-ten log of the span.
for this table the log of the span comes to -3.32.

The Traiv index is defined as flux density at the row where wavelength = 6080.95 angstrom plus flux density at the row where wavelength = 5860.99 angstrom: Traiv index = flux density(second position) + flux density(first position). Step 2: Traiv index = 33.5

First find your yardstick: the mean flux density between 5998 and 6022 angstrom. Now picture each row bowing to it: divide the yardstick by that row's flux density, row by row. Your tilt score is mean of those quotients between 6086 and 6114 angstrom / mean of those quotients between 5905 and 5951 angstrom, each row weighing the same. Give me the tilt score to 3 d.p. 1.000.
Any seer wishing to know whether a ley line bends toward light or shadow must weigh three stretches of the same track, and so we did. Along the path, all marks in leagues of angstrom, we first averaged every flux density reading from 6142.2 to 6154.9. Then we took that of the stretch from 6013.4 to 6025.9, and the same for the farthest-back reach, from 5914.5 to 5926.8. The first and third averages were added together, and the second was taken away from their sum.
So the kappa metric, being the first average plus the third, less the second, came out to 17.5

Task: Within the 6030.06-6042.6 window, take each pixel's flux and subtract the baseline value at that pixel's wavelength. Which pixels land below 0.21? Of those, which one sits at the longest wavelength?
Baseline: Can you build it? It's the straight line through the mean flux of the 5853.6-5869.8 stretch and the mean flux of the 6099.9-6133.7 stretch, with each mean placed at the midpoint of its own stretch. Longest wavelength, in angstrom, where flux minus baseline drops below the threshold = 6041.87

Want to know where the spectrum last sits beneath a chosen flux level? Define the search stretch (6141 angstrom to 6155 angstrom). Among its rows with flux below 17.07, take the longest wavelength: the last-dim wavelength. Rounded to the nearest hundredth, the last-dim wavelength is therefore 6154.19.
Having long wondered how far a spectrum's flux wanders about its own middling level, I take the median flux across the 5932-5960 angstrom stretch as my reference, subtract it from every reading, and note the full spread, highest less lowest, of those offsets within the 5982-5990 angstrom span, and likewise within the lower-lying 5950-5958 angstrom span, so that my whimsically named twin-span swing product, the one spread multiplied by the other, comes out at 0.1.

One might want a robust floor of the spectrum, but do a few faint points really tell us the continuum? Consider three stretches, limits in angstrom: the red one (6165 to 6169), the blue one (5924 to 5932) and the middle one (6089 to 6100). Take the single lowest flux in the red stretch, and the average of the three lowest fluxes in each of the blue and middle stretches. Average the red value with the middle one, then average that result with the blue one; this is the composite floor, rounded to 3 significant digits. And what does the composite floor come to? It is 16.3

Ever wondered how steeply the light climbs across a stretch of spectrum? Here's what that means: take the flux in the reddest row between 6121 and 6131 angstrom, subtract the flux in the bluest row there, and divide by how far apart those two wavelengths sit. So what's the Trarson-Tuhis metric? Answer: -0.067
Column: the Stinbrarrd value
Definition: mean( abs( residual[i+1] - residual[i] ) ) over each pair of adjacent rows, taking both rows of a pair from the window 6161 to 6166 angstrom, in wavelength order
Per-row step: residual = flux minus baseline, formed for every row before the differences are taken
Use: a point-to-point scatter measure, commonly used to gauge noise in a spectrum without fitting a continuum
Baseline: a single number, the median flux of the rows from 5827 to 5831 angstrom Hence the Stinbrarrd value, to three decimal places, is 0.093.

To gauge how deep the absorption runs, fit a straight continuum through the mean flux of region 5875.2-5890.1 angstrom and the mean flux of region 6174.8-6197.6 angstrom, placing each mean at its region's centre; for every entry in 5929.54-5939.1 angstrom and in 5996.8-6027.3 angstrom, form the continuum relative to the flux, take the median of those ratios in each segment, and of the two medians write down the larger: 0.94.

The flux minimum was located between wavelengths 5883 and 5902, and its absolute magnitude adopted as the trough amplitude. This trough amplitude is 12.8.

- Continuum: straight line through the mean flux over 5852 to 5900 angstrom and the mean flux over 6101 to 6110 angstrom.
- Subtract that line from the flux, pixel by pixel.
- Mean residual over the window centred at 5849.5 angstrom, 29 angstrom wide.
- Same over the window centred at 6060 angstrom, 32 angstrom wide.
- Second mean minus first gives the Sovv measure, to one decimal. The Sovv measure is -0.6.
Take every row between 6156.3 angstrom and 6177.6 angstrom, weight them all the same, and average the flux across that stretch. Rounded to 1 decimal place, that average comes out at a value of 15.8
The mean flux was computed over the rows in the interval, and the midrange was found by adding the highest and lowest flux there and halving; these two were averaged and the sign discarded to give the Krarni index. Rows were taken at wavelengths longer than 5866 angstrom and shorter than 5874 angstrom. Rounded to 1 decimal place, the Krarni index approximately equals 17.0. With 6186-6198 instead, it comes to 16.0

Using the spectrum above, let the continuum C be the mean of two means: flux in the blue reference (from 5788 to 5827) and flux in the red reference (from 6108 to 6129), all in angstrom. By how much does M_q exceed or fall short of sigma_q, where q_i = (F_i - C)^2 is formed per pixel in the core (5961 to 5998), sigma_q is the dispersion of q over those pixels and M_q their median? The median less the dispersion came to 0.00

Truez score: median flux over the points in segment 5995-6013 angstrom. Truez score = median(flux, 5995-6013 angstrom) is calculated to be 17.0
